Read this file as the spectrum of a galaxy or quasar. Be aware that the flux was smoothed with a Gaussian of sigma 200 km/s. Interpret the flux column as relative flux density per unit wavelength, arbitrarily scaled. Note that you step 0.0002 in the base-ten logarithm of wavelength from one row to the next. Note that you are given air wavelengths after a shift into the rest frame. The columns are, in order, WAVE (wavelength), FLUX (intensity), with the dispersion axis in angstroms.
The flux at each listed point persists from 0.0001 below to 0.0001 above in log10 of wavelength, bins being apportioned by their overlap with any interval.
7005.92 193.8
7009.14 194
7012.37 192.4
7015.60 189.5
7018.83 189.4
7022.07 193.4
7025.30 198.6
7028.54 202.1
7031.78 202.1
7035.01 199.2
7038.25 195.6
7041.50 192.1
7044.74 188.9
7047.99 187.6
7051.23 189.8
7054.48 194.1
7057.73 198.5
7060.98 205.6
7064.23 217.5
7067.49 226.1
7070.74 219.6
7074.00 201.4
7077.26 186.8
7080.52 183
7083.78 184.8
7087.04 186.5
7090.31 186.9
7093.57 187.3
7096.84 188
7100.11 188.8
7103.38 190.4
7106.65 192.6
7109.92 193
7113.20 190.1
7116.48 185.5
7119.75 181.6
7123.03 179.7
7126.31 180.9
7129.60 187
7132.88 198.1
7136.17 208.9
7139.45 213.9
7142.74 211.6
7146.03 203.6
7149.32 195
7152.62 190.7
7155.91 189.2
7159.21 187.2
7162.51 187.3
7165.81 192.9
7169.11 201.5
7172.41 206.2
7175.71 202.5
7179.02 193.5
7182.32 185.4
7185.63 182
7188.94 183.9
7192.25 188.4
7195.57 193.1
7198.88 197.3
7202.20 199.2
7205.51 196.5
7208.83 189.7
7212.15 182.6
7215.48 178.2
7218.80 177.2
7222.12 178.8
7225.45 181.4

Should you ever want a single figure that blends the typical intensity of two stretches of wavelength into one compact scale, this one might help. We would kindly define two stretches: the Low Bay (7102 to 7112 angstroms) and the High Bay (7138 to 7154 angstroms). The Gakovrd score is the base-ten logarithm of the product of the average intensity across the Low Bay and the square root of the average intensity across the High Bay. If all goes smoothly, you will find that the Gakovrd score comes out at 3.437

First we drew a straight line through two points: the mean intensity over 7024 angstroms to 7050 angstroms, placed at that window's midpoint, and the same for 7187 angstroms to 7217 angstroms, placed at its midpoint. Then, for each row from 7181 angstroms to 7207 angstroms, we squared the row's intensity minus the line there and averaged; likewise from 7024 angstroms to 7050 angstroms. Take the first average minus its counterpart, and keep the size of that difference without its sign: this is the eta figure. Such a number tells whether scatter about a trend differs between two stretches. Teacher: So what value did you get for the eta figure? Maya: 16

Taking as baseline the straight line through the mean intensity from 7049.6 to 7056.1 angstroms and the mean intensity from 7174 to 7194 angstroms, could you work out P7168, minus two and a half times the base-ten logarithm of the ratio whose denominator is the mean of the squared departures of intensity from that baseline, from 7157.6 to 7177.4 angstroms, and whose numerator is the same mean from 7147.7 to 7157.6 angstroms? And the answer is 2.7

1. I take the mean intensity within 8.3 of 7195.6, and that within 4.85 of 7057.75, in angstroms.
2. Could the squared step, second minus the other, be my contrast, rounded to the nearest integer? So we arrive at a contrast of 49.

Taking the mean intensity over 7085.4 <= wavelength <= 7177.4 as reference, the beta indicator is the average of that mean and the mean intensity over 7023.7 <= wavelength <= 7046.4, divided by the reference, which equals 1.01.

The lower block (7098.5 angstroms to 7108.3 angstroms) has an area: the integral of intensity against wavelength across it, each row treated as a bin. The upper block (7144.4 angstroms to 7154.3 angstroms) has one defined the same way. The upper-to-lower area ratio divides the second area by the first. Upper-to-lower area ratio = 1.04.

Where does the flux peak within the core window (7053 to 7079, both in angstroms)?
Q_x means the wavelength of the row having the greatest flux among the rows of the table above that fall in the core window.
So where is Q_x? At 7067.49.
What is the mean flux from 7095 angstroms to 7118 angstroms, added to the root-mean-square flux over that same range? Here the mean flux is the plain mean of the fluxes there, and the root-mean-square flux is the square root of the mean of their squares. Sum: 380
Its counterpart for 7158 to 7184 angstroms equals 389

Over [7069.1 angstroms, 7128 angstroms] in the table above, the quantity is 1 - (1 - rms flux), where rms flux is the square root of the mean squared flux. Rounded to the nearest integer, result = 189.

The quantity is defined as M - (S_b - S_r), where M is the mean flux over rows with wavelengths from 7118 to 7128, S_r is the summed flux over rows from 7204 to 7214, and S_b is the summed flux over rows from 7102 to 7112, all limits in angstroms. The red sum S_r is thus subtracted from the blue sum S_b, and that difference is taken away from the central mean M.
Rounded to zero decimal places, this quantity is 174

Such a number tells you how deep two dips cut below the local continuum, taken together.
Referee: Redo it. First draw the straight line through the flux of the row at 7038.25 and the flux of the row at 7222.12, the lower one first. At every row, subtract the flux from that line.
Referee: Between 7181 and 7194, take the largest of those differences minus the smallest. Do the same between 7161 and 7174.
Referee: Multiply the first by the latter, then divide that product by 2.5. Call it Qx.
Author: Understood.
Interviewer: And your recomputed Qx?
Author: 55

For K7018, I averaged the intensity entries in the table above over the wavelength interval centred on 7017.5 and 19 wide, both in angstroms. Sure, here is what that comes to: 193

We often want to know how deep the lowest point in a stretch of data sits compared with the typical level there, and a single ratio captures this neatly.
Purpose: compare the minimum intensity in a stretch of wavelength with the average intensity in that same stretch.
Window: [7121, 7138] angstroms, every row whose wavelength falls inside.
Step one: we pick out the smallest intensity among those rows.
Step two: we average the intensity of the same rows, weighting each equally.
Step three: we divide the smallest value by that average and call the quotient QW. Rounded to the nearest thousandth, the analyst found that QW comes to 0.941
